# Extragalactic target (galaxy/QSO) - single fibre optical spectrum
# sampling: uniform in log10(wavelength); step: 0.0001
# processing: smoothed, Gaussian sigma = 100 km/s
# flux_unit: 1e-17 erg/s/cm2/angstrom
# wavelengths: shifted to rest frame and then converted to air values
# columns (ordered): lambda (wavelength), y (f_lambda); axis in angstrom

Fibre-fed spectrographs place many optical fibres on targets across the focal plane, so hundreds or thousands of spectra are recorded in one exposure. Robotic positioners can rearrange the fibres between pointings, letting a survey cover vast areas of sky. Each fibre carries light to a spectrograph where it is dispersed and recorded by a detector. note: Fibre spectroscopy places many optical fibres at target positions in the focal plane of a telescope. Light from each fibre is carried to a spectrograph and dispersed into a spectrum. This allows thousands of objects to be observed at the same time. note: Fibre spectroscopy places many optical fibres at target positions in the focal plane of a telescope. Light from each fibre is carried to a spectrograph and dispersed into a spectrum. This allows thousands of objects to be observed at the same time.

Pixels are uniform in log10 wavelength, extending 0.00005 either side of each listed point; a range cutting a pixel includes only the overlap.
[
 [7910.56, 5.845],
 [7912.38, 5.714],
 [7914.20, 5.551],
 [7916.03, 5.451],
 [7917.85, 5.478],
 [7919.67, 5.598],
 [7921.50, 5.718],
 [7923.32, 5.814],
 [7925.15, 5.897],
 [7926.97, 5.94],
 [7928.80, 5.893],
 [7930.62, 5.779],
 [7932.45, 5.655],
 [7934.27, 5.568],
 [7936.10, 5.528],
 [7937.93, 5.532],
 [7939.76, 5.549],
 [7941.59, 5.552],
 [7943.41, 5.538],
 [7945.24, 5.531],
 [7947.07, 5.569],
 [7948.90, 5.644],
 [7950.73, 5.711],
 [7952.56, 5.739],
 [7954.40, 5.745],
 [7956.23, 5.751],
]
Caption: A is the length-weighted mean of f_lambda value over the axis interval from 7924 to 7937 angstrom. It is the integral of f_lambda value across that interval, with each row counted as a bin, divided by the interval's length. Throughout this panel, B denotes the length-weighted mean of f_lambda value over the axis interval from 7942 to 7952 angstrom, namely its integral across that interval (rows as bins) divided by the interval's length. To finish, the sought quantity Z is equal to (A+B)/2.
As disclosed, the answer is 5.68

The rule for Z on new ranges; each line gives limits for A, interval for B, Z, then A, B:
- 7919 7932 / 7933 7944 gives 5.68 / 5.80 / 5.552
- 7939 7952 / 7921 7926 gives 5.70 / 5.59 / 5.815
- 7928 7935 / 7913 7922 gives 5.64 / 5.73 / 5.554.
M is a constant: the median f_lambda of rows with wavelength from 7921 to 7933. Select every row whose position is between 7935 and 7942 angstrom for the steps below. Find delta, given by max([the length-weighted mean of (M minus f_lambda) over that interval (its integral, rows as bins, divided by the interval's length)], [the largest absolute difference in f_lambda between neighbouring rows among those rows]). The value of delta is 0.27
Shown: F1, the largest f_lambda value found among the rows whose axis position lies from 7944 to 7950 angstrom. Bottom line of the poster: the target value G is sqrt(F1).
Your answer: 2.376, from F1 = 5.644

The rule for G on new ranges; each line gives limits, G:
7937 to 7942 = 2.356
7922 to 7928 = 2.437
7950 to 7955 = 2.397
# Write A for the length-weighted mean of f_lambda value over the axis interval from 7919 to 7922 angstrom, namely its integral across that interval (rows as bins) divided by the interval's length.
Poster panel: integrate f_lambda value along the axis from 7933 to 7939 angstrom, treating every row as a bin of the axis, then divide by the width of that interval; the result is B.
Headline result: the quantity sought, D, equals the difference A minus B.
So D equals 0.09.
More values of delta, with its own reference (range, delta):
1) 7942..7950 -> 0.24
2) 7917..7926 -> 0.12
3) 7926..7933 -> 0.12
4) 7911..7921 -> 0.24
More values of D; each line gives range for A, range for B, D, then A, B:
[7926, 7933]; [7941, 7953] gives 0.22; 5.83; 5.61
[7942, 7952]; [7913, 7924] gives 0.01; 5.61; 5.60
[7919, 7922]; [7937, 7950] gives 0.08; 5.64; 5.56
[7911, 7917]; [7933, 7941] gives 0.04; 5.59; 5.55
